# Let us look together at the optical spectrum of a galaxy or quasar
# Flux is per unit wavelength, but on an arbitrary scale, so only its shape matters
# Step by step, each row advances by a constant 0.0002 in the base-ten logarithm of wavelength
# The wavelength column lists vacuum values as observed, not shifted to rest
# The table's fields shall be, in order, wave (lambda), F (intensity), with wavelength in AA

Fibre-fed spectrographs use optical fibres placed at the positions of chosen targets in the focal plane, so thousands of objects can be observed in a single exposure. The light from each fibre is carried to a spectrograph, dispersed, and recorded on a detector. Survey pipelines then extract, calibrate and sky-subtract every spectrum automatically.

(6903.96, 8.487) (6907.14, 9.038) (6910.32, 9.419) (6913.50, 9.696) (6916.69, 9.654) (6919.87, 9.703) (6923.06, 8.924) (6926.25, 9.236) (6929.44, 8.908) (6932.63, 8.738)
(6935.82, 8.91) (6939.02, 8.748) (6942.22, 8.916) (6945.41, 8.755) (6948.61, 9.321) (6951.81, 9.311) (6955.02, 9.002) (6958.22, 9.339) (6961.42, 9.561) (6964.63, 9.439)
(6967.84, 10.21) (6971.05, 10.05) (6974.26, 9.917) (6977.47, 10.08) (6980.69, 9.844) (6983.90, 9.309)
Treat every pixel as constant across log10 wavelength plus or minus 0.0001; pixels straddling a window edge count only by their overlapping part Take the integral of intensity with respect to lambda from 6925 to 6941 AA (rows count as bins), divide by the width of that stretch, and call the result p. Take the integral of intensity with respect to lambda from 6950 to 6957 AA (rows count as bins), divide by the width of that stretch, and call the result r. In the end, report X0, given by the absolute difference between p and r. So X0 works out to 0.27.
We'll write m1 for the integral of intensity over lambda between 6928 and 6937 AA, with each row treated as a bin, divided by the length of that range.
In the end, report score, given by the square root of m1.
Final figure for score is 2.98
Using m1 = 8.9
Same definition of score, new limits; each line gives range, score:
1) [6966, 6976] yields 3.17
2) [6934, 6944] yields 2.98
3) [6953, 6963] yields 3.05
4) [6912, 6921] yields 3.11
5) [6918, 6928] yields 3.05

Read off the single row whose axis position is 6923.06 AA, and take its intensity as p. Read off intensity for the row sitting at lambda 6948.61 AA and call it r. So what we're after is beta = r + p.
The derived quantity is 18.2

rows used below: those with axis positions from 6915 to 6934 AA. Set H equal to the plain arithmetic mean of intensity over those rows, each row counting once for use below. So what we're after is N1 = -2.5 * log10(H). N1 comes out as -2.41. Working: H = 9.2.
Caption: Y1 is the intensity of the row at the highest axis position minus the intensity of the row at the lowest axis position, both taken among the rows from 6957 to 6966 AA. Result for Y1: 0.1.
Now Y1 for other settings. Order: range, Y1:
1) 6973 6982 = -0.1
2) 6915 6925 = -0.7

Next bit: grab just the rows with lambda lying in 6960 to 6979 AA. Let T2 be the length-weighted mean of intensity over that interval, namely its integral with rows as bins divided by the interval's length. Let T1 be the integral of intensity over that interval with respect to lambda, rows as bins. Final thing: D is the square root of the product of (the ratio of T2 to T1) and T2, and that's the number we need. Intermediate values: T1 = 188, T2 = 9.9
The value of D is 0.72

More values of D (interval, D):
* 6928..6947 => 0.68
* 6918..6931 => 0.84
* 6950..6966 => 0.76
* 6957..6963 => 1.26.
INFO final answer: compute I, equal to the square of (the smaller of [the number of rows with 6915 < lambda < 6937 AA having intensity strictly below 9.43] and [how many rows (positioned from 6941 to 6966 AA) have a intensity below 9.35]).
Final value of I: 25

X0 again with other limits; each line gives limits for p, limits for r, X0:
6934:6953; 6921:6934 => 0.00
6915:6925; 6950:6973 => 0.14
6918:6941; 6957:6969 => 0.60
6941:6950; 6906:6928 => 0.39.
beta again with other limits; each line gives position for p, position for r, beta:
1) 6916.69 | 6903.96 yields 18.1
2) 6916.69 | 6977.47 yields 19.7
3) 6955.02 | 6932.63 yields 17.7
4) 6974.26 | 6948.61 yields 19.2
